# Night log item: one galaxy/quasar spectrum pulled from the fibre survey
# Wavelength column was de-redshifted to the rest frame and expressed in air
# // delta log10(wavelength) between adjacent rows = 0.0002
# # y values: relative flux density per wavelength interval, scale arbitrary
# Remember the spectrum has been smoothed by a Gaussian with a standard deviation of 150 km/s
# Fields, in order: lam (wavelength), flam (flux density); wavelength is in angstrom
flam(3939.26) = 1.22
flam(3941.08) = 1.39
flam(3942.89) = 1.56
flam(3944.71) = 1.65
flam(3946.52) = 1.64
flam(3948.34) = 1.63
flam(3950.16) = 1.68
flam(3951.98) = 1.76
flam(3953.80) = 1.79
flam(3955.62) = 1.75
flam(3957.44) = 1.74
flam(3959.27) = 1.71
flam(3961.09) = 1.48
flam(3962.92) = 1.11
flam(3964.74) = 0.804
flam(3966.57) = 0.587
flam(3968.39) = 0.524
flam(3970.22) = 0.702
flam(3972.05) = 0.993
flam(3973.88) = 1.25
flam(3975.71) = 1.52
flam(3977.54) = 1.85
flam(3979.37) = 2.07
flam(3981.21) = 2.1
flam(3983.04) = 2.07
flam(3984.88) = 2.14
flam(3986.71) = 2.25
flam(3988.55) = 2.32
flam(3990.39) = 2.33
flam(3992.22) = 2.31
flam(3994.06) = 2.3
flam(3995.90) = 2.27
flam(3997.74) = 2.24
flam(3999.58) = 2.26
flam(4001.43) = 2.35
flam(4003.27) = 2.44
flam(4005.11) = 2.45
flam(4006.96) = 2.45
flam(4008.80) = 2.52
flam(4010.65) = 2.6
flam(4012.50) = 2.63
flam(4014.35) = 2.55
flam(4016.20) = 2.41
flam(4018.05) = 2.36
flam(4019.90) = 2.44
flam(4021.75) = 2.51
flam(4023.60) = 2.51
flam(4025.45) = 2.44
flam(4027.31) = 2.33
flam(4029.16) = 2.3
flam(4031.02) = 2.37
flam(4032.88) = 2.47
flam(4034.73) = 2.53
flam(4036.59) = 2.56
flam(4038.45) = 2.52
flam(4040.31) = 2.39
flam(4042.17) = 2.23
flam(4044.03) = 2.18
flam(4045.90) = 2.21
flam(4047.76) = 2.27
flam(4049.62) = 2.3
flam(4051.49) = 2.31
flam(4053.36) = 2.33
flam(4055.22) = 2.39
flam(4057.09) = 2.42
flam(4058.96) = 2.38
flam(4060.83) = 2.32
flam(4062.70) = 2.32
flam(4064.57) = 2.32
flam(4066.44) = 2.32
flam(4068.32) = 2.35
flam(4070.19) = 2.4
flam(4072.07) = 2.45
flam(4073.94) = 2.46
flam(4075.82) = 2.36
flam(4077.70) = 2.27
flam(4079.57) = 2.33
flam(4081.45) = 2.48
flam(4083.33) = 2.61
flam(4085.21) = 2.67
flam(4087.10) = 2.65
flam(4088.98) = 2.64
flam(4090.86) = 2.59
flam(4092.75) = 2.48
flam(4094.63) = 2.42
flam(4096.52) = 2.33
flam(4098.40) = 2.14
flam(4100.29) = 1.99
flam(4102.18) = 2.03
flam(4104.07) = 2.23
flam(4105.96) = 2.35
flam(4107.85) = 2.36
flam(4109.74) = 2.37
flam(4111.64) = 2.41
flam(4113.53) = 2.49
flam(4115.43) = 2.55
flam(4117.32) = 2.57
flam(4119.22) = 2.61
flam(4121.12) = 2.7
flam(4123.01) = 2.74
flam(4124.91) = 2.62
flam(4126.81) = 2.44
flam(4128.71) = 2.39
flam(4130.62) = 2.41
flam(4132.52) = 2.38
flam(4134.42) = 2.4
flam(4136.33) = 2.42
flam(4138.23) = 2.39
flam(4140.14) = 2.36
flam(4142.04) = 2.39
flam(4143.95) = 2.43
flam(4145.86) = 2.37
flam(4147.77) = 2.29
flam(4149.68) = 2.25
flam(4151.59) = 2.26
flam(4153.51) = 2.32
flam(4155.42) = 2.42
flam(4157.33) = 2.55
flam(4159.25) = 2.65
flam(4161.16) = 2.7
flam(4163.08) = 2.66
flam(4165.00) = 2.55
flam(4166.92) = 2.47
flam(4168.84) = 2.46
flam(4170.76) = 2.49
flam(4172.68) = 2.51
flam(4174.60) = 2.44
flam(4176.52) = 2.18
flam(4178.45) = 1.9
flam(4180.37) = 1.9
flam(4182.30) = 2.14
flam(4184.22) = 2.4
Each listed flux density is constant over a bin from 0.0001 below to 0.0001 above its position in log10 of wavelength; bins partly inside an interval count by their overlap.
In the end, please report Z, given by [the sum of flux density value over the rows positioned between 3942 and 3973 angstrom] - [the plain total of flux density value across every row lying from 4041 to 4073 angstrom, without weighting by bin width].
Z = -16.4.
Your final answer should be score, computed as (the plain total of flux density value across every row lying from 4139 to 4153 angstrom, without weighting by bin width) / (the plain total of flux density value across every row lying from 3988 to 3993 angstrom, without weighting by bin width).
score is 2.35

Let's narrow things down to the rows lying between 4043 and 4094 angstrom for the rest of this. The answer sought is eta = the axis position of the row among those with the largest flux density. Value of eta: 4085.21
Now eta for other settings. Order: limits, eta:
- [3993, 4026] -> 4012.50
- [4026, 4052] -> 4036.59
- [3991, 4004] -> 4003.27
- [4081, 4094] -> 4085.21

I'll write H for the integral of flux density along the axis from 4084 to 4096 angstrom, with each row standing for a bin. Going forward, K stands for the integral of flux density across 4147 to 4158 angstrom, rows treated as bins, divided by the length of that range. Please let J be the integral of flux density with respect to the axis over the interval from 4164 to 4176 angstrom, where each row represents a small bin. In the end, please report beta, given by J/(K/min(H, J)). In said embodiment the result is 377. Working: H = 30.8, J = 29.7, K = 2.34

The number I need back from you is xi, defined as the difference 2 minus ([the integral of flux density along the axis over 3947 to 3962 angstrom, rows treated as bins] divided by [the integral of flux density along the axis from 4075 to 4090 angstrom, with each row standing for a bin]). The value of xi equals 1.32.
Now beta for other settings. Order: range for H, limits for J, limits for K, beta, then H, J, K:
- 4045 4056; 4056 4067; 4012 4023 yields 264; 25.3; 25.8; 2.48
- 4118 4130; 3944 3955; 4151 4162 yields 140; 30.9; 18.6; 2.49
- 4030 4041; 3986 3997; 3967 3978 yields 587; 27.2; 25.3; 1.09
